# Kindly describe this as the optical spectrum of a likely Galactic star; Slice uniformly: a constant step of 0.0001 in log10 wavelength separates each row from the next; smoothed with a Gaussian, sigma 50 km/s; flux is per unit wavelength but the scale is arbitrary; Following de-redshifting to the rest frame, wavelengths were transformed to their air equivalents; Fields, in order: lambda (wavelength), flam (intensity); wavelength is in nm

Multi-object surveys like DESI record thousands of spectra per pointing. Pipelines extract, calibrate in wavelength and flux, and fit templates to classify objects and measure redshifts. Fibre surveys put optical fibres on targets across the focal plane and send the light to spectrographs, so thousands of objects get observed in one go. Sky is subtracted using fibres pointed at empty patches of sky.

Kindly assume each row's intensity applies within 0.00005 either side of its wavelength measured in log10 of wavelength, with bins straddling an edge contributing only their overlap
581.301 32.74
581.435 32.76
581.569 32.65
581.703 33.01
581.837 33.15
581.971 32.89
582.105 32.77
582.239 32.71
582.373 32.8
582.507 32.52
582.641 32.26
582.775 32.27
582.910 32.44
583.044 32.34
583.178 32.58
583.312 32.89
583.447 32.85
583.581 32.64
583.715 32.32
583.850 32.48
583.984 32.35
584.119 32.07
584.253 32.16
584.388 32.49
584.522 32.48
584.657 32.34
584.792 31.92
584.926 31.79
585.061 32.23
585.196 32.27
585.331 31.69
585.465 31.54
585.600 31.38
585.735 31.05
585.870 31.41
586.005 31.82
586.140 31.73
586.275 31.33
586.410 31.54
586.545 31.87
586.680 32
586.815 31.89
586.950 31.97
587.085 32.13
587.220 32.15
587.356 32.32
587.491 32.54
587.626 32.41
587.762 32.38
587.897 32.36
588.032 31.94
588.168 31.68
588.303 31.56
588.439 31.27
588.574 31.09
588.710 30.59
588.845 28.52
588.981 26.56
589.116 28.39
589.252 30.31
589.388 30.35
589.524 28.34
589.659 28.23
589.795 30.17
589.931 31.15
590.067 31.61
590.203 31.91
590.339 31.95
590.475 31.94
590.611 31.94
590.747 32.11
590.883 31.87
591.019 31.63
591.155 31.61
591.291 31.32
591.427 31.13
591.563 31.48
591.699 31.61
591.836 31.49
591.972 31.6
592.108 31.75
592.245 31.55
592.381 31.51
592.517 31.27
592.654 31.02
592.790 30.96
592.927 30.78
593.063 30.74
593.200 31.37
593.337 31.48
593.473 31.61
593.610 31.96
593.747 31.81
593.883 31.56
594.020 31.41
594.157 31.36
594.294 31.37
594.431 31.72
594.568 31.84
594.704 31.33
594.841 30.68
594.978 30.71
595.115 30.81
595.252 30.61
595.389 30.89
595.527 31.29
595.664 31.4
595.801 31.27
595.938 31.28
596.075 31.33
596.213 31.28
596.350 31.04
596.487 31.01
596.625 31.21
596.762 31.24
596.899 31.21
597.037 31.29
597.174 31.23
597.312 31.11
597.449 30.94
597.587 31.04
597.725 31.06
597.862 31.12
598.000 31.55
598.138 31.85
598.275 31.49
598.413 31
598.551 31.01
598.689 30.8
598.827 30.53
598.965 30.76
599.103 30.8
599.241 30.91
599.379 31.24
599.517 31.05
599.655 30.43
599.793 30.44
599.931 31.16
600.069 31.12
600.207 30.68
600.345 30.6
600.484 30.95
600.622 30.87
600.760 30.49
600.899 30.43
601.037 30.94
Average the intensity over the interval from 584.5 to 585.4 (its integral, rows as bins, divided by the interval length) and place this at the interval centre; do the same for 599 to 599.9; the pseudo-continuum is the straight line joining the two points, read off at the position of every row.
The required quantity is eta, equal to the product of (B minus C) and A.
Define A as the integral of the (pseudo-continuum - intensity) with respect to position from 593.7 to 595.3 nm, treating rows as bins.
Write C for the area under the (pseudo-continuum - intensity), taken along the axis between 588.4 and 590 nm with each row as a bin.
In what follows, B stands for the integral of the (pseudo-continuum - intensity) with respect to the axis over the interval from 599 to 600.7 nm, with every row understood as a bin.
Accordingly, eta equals 0.1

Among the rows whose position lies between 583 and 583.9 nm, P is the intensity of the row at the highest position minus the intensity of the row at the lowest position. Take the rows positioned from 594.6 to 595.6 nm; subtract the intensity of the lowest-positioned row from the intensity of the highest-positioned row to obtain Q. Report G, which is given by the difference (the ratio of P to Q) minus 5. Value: -8.5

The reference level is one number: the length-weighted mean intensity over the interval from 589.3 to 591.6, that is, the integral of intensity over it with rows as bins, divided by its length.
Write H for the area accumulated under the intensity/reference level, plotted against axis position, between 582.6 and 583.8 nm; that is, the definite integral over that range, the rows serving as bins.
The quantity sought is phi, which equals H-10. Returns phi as -8.75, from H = 1.25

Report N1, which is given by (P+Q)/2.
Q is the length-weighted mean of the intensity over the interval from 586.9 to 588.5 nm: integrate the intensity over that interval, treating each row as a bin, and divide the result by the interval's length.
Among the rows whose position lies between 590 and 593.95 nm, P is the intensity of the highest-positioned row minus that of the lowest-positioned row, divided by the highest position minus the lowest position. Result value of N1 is 16.0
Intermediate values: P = 0.0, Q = 32.05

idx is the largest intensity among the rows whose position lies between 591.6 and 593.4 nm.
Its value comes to 31.75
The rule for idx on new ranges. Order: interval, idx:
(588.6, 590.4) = 31.95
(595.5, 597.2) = 31.4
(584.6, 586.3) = 32.34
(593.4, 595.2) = 31.96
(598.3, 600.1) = 31.24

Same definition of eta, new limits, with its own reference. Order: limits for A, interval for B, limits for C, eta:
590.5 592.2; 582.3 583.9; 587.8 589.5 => 0.5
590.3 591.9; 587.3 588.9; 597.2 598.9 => -0.1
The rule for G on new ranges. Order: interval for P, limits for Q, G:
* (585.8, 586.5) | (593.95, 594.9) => -5.2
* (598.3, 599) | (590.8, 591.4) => -4.6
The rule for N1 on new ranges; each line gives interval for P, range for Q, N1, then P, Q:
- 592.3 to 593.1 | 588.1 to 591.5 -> 14.8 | -1.1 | 30.69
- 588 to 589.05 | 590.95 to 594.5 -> 12.9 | -5.7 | 31.43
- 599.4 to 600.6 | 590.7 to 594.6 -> 15.7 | -0.1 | 31.47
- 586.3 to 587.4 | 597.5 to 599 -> 16.0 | 0.8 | 31.10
